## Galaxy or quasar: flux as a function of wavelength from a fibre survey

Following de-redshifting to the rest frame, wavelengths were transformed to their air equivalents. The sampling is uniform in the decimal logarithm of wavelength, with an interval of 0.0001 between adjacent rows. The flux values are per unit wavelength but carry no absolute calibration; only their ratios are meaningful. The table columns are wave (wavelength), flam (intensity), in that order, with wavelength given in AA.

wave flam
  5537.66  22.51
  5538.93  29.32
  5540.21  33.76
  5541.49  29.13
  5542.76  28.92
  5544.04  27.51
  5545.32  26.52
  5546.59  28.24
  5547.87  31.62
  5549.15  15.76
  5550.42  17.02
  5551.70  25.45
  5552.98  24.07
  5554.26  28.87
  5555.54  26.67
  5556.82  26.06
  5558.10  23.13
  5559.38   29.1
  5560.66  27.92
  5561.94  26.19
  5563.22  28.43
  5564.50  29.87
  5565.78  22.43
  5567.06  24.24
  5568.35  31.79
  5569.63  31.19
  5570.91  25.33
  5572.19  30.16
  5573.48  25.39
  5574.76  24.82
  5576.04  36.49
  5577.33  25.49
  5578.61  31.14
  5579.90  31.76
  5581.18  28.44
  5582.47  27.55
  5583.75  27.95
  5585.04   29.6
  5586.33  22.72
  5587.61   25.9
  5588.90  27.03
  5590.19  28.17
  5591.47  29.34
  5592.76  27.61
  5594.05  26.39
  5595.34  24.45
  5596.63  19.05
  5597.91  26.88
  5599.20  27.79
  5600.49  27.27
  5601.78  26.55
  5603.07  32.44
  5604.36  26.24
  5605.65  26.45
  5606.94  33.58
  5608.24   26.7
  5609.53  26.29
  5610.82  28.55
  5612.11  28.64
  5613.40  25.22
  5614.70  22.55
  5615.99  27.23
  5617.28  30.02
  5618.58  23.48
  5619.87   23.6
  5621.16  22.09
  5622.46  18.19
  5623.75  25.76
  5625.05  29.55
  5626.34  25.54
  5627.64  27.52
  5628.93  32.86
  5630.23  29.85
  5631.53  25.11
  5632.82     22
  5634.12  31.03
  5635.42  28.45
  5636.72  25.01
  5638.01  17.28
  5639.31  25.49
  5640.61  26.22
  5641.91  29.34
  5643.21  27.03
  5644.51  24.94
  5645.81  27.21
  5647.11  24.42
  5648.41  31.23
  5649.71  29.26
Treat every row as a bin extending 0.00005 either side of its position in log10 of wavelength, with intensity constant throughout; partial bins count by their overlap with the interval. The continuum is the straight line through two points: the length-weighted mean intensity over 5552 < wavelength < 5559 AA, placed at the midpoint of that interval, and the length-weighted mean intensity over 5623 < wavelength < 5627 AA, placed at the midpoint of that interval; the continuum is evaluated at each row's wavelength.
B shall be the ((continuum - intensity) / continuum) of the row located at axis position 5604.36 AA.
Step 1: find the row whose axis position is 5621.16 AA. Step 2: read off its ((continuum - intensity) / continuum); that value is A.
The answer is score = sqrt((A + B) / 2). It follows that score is 0.30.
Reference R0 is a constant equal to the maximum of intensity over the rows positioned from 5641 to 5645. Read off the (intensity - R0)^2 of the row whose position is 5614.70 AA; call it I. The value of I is 46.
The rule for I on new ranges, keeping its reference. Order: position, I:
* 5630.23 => 0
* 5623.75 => 13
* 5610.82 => 1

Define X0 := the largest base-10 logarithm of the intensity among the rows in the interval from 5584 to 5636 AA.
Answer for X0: 1.53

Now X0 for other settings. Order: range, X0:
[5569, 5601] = 1.56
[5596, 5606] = 1.51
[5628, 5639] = 1.52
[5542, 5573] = 1.50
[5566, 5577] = 1.56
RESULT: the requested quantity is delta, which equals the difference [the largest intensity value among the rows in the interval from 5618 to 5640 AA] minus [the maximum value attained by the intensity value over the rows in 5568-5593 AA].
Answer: -4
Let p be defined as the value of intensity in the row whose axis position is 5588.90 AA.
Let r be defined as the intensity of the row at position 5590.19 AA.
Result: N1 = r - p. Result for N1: 1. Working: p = 27.03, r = 28.17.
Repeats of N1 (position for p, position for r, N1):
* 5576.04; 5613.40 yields -11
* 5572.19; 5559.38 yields -1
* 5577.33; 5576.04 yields 11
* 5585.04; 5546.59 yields -1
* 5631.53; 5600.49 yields 2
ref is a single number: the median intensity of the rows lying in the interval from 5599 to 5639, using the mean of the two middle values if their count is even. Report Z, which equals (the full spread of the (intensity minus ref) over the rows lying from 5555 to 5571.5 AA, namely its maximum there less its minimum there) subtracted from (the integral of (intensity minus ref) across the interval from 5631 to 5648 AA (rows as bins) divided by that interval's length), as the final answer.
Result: -10.2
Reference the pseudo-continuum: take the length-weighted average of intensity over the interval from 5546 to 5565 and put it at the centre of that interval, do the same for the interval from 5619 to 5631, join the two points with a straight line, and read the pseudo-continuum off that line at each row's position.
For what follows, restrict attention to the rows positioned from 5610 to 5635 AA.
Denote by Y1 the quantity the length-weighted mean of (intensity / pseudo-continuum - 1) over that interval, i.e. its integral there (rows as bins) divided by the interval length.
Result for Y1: 0.009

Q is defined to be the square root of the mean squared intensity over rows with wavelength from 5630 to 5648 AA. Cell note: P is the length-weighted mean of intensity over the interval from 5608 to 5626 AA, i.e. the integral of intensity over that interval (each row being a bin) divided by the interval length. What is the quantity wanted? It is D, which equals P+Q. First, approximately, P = 25.5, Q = 26.2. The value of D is 51.7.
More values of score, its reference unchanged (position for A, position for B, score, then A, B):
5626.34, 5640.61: 0.19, 0.04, 0.026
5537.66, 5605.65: 0.25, 0.12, 0.001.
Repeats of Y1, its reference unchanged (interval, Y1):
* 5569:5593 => 0.088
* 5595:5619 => 0.033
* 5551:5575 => 0.040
